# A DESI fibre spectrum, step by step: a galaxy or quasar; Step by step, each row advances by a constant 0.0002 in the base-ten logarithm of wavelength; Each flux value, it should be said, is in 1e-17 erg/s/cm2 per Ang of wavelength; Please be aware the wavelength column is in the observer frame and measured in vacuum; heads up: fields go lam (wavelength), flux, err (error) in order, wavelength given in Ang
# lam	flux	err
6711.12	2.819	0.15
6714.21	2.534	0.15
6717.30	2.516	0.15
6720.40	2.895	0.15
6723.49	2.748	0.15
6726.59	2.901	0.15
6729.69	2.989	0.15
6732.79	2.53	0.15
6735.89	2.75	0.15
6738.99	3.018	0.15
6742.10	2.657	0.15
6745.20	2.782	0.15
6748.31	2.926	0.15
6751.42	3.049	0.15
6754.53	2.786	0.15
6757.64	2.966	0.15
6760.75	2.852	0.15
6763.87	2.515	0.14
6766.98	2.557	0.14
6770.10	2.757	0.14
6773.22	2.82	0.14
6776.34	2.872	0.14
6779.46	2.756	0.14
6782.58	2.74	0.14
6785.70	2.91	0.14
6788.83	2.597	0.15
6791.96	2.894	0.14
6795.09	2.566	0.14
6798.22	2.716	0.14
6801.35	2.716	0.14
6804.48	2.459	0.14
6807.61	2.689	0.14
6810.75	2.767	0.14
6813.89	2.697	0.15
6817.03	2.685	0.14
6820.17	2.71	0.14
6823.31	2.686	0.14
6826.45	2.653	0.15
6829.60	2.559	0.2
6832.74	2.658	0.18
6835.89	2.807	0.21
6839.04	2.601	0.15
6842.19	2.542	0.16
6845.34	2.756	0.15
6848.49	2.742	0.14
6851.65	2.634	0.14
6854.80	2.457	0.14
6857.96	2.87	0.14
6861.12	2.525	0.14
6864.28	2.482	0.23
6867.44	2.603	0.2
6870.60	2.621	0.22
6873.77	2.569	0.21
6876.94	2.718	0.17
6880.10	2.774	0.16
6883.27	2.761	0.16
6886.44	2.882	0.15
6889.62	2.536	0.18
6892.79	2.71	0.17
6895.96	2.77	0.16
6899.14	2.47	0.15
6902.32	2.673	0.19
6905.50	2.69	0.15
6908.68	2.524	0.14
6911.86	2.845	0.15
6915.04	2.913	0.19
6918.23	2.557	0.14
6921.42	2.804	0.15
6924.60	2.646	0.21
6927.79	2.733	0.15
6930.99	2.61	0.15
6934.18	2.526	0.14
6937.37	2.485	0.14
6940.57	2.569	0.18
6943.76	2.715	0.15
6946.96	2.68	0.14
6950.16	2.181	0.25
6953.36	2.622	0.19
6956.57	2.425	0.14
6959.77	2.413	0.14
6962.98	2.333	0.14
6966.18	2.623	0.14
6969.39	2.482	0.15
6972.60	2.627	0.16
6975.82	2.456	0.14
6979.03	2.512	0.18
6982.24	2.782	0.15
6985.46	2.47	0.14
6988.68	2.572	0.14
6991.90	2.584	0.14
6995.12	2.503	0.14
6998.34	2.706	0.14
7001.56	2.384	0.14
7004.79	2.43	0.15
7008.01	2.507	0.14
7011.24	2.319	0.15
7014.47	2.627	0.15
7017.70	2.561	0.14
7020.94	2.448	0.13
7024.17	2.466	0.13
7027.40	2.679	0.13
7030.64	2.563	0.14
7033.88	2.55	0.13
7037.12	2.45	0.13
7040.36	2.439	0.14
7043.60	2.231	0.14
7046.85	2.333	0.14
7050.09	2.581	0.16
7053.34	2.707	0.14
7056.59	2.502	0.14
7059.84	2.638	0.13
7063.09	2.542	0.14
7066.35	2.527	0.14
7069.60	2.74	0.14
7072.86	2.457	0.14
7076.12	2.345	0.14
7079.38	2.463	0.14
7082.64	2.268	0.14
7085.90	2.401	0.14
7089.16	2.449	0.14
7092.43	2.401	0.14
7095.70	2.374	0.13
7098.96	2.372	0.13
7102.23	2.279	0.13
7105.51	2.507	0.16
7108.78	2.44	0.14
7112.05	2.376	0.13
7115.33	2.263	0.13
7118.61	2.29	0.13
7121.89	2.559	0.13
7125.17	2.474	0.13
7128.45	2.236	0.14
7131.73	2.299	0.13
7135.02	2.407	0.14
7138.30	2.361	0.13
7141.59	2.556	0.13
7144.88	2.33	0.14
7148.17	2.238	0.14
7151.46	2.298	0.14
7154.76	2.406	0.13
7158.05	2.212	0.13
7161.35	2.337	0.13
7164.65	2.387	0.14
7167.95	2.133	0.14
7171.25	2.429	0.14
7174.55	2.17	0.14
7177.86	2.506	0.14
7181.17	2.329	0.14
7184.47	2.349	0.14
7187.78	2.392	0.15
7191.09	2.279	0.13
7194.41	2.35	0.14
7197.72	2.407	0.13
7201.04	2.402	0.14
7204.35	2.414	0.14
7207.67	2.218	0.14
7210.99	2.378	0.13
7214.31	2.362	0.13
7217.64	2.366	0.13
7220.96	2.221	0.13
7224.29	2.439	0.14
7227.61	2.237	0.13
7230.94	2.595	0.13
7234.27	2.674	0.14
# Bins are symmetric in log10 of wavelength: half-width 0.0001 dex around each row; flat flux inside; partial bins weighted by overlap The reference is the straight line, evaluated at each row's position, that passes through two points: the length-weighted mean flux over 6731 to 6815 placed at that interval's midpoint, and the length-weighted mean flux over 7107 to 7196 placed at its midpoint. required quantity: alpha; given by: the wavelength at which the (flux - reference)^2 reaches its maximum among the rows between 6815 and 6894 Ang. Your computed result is 6886.44 Ang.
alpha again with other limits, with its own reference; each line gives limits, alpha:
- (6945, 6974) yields 6950.16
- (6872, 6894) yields 6886.44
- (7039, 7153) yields 7069.60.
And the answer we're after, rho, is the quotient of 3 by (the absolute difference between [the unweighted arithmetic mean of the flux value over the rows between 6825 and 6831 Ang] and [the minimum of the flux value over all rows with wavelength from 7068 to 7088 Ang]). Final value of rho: 9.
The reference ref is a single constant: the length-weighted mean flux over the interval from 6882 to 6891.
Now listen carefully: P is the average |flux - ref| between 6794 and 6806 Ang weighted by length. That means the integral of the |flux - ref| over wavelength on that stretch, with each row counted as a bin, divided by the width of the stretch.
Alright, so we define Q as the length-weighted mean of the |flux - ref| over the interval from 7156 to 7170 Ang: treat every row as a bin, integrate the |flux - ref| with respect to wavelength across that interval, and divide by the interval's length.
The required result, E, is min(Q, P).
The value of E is 0.11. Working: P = 0.11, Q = 0.45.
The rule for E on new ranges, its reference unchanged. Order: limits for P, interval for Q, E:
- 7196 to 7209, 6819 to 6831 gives 0.08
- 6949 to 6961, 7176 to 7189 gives 0.31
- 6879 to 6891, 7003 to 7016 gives 0.11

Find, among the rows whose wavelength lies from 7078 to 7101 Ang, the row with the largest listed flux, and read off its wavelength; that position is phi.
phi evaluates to 7079.38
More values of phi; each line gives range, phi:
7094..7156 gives 7121.89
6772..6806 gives 6785.70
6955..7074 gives 6982.24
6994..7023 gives 6998.34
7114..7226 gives 7121.89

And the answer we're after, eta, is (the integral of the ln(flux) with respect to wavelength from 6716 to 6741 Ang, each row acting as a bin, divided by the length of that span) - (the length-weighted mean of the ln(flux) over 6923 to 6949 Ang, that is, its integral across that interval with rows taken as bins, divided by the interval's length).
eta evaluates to 0.06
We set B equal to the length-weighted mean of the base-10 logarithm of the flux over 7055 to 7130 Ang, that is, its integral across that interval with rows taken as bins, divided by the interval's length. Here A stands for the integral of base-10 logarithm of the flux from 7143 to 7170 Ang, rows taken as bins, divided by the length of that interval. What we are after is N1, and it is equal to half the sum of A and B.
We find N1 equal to 0.373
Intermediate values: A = 0.361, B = 0.39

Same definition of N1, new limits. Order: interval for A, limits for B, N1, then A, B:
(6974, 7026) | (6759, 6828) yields 0.417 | 0.401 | 0.43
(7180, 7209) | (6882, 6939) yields 0.399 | 0.371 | 0.43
